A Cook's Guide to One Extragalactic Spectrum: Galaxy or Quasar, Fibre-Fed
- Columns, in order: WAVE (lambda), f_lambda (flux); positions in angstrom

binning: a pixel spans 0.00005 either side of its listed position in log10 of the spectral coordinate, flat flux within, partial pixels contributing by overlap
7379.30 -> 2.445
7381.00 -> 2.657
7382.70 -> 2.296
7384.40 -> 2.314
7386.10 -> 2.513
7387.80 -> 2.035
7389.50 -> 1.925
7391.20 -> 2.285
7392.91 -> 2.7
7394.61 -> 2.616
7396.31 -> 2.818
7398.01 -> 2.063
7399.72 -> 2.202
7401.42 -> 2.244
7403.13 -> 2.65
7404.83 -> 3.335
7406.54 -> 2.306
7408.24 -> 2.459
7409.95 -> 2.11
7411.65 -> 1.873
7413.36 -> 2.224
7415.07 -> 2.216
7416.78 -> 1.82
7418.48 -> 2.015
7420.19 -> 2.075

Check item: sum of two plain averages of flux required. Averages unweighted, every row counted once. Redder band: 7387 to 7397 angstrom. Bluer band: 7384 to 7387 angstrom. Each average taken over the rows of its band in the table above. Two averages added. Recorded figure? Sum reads 4.81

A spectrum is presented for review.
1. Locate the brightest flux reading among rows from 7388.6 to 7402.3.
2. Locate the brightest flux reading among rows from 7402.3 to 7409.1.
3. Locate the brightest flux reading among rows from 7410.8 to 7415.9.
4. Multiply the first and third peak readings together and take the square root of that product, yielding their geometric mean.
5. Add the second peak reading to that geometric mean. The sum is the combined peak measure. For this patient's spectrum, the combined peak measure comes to 5.84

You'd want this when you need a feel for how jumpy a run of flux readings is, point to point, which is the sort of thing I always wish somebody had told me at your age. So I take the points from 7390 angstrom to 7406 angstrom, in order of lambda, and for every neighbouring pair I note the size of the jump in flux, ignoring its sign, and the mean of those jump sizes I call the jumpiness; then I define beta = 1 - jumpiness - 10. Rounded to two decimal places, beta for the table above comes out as -9.34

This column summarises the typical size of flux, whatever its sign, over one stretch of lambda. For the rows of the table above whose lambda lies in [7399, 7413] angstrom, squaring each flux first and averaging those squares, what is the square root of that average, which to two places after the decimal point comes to 2.43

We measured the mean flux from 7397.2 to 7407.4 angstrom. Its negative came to -2.5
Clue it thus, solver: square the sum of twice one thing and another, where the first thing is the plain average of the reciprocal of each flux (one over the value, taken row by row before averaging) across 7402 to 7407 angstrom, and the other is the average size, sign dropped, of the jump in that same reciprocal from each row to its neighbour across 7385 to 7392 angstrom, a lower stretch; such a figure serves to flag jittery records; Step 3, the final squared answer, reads 0.65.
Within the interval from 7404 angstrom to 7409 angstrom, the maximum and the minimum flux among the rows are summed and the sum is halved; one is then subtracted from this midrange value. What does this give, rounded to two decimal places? 1.82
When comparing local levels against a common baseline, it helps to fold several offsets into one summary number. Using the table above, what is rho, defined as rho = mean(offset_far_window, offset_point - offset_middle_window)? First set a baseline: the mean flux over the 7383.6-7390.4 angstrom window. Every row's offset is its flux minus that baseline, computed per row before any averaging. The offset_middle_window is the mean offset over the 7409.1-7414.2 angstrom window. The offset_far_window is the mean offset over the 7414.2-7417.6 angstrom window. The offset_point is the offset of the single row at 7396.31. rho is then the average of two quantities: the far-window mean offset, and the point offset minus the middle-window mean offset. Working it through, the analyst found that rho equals 0.29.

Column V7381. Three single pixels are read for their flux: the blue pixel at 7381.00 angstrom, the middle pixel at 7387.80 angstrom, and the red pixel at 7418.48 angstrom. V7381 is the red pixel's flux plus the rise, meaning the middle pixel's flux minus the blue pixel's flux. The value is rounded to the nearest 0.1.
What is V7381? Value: 1.4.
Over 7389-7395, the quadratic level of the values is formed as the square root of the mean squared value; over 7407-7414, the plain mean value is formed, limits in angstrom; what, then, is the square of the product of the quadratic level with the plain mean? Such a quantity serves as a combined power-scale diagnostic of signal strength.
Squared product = 27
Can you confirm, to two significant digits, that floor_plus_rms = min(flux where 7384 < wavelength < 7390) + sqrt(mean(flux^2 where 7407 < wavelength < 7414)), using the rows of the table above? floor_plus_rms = 4.1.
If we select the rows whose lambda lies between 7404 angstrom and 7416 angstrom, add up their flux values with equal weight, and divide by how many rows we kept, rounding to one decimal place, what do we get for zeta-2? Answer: 2.4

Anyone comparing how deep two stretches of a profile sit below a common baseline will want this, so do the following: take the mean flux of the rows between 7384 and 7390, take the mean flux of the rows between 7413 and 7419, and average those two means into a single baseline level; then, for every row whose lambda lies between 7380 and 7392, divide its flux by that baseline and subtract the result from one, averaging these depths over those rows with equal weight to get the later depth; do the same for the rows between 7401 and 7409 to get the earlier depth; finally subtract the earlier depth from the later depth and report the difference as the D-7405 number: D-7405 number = 0.15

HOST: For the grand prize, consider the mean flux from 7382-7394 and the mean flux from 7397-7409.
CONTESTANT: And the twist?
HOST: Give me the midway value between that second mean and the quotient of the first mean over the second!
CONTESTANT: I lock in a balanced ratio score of 1.70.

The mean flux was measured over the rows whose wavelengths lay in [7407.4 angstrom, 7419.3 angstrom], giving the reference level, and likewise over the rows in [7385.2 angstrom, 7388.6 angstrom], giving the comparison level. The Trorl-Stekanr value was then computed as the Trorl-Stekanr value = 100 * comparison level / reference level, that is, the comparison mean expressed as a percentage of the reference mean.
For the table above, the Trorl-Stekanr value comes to 108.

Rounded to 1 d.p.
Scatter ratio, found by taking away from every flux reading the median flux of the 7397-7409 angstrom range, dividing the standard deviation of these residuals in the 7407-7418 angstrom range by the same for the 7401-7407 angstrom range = 0.5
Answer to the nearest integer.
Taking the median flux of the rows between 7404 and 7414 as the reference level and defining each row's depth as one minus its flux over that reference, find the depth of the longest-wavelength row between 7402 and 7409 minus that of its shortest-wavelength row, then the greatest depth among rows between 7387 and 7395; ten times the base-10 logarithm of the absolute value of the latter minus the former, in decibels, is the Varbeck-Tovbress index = -12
